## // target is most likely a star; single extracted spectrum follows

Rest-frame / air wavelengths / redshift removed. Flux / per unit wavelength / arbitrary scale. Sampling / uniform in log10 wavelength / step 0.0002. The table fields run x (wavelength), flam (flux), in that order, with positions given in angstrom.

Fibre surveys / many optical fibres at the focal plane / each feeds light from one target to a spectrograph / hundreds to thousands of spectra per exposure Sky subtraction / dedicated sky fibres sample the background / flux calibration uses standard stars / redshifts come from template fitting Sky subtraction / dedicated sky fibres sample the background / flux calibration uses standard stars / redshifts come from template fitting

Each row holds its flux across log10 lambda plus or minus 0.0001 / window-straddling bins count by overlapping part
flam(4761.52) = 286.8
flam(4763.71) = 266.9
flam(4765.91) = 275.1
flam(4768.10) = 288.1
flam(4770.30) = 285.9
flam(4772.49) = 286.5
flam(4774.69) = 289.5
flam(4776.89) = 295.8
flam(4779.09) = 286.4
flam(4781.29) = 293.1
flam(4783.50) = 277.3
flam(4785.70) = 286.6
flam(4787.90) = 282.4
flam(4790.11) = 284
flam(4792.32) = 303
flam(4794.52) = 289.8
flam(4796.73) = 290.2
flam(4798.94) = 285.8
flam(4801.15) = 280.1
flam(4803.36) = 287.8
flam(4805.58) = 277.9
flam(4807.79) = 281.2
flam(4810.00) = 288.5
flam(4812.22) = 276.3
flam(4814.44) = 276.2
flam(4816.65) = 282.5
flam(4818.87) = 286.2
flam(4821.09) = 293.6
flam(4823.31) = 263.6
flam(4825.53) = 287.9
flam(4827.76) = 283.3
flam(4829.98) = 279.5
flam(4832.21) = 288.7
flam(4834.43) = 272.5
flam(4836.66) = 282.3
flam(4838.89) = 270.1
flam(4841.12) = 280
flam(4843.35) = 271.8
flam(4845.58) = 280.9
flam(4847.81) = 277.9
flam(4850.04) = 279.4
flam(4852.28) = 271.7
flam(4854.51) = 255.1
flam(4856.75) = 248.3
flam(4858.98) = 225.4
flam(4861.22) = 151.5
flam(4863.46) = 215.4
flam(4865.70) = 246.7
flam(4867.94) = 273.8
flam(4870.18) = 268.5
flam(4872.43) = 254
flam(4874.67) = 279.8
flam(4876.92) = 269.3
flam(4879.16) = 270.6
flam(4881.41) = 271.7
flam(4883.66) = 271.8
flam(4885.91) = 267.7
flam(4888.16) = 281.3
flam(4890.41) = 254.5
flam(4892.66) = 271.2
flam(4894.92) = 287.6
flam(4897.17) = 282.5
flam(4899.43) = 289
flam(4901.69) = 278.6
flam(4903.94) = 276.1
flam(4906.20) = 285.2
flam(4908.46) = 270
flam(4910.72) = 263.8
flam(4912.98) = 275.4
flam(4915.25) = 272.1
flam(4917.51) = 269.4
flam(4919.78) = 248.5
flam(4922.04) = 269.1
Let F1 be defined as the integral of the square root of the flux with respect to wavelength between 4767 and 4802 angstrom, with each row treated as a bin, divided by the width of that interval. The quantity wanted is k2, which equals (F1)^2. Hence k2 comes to 288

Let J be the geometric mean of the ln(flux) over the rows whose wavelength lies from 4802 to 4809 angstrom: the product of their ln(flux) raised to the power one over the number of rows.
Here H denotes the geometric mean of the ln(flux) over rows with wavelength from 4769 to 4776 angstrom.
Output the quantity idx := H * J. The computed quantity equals 31.9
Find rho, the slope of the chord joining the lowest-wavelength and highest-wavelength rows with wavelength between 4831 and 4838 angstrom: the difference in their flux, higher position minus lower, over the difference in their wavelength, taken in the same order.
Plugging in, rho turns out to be -1.4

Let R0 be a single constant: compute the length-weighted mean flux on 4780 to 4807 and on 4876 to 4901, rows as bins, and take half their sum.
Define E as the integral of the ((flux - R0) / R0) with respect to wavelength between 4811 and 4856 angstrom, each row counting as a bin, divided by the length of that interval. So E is -0.009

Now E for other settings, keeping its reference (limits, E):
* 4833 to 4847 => -0.014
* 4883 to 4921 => -0.026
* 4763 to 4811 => 0.019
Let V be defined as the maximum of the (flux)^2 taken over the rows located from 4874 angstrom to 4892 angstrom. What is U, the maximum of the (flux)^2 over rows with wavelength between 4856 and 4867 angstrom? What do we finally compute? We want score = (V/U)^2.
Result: 1.65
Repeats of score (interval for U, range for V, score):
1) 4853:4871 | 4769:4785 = 1.36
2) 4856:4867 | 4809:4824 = 1.95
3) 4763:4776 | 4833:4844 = 0.90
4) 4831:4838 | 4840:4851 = 0.90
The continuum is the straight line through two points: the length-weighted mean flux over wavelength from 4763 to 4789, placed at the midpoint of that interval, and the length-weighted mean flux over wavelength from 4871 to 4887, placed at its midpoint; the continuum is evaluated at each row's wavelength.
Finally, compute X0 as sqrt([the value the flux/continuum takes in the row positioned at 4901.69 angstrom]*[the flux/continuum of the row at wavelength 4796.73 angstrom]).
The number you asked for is 1.04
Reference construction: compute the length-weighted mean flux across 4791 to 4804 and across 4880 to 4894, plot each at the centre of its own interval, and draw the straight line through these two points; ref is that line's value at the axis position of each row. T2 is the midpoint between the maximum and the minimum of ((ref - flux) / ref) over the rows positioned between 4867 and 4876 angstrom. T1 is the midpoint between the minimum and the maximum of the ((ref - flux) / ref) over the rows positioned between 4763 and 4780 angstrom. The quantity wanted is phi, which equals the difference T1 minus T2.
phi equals 0.03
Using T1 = 0.048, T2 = 0.022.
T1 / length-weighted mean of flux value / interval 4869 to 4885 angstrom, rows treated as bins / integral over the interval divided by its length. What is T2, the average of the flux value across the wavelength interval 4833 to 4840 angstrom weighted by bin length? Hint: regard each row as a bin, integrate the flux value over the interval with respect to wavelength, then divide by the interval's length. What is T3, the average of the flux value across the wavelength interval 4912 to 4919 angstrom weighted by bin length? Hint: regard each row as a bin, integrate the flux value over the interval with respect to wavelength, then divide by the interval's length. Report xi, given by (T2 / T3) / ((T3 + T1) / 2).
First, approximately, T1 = 269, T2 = 276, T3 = 271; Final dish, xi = 0.0038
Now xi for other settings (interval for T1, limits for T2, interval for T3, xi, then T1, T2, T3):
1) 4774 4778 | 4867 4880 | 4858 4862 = 0.0059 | 293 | 269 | 190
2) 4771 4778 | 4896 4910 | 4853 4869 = 0.0046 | 291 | 280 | 232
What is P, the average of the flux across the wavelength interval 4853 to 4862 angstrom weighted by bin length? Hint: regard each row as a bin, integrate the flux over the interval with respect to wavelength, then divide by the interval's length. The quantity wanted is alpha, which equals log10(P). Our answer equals 2.352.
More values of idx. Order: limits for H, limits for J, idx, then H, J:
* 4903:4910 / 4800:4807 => 31.7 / 5.62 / 5.64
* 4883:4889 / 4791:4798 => 31.9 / 5.61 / 5.68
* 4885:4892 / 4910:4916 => 31.3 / 5.59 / 5.60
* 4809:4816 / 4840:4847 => 31.7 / 5.64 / 5.63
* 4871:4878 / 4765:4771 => 31.6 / 5.59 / 5.65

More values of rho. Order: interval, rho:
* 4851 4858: -5.2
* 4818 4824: -5.1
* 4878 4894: 0.0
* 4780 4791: -1.0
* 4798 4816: -0.6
